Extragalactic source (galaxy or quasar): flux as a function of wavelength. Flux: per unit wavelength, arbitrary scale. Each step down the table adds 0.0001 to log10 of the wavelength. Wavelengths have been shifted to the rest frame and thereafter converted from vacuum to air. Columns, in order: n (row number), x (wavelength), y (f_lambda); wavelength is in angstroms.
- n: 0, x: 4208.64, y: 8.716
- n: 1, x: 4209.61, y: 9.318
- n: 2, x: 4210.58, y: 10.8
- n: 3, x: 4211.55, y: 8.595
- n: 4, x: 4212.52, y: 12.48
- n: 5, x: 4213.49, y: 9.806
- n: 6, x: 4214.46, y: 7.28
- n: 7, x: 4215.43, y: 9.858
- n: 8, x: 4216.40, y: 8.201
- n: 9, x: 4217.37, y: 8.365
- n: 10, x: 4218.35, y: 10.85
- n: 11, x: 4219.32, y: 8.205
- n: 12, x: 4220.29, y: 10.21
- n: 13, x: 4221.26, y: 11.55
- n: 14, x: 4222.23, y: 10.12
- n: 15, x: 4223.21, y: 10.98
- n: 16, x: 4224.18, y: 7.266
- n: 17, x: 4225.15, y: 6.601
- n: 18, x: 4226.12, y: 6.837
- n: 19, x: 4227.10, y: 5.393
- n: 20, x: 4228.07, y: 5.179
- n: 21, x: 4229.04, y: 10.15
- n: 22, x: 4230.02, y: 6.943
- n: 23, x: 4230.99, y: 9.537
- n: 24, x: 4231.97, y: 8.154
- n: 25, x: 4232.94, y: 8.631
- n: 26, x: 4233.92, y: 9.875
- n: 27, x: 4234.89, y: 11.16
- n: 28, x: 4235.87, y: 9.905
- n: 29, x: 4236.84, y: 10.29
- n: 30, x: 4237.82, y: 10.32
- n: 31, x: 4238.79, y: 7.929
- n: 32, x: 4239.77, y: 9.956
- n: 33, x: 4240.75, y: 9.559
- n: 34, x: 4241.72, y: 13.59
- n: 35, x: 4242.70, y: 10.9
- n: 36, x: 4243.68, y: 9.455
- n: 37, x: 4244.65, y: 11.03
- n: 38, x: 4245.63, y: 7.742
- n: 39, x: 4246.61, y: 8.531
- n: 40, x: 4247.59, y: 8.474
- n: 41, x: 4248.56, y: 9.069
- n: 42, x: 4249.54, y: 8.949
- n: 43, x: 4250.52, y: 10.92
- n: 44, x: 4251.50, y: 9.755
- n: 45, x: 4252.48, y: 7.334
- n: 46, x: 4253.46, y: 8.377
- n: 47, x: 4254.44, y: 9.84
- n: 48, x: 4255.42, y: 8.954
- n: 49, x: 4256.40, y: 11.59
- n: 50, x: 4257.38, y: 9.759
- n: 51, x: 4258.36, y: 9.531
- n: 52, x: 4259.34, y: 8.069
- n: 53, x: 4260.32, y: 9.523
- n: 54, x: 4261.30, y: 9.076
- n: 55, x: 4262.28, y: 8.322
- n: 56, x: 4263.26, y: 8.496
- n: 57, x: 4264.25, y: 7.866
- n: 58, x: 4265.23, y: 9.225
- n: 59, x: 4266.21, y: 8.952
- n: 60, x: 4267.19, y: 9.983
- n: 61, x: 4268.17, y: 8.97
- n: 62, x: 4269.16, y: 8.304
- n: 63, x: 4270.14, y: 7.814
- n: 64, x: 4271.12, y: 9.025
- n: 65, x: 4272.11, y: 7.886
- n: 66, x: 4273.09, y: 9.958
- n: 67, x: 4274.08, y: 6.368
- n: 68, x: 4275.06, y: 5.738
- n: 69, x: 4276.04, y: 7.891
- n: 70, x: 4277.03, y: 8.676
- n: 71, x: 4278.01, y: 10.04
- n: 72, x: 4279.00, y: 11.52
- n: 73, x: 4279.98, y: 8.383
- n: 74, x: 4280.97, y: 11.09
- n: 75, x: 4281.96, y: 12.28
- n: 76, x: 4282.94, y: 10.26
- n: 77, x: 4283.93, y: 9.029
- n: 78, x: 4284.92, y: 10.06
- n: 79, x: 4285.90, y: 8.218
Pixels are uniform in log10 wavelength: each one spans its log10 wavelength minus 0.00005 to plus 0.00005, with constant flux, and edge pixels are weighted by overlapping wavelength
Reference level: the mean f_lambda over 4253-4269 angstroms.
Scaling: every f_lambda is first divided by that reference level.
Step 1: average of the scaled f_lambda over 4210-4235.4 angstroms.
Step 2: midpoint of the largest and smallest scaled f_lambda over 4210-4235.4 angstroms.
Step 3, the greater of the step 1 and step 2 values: 0.98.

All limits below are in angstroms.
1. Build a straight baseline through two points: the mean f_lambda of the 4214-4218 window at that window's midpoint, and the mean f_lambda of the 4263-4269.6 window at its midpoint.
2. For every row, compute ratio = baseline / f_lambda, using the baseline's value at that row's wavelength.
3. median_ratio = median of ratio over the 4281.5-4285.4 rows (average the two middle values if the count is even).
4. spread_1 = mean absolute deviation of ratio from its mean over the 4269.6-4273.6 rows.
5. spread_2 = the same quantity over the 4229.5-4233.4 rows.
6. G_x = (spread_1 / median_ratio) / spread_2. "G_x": 1.11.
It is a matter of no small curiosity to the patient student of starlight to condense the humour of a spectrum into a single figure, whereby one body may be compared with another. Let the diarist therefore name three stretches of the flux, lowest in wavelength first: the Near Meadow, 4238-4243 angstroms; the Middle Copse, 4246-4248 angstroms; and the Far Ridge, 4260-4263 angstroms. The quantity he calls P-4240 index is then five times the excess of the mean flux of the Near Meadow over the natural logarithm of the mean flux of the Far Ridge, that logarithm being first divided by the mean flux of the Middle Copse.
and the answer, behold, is 51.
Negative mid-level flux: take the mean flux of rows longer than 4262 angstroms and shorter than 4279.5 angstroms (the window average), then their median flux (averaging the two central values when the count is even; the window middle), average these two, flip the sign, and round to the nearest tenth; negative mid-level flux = -8.6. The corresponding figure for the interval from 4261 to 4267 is -8.7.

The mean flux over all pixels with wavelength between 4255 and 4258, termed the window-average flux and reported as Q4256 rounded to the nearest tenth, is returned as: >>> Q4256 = 10.1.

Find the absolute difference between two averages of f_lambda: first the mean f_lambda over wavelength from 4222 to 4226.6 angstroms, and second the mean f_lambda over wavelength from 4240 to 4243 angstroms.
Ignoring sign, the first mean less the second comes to 3.0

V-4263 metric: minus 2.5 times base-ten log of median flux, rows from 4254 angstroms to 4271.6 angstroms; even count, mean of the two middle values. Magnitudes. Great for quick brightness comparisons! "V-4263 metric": -2.39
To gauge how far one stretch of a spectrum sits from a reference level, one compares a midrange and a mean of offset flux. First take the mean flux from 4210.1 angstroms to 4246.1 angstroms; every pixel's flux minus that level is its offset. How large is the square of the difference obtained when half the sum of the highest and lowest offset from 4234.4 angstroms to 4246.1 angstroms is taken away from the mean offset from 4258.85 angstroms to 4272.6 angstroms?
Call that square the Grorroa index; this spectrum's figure 3.9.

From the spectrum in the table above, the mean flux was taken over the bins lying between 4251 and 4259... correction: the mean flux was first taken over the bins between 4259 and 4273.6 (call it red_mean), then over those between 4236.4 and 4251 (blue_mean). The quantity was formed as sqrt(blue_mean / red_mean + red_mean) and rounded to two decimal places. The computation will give 3.14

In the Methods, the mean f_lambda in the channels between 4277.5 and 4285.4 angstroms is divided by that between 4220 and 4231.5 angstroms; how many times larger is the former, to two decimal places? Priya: 1.23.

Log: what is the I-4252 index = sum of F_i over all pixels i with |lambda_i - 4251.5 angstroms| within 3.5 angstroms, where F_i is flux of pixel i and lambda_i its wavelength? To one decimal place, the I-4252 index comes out 64.2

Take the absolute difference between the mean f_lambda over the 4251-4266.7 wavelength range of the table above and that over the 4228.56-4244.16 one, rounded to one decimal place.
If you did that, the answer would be 0.7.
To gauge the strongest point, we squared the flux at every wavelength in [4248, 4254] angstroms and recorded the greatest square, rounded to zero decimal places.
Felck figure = 119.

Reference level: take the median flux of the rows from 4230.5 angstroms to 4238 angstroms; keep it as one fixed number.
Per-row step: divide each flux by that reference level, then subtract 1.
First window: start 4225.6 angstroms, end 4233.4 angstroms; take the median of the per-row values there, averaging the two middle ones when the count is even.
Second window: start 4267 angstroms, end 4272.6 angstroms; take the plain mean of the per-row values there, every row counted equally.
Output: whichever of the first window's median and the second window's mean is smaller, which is -0.24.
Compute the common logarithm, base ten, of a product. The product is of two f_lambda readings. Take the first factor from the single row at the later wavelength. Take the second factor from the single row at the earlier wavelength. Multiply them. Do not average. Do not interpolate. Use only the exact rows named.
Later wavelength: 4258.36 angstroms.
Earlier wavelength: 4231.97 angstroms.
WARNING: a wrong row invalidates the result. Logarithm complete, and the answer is 1.89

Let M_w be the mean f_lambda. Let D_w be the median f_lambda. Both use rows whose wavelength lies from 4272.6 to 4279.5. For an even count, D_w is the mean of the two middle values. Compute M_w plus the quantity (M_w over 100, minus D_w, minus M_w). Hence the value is -8.59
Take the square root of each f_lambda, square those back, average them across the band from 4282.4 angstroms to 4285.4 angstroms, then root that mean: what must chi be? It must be 3.13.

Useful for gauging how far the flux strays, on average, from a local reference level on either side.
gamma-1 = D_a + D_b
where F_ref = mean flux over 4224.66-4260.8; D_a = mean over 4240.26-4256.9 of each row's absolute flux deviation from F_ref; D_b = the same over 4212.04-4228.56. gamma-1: 3.0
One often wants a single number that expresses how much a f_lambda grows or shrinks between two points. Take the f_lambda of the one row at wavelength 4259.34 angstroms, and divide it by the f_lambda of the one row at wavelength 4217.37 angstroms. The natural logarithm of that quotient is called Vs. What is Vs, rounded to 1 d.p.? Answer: 0.0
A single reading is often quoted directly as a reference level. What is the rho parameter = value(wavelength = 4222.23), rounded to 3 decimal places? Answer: 10.120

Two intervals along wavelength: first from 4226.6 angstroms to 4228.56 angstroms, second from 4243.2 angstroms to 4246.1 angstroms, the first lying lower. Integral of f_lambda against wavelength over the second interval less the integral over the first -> 17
